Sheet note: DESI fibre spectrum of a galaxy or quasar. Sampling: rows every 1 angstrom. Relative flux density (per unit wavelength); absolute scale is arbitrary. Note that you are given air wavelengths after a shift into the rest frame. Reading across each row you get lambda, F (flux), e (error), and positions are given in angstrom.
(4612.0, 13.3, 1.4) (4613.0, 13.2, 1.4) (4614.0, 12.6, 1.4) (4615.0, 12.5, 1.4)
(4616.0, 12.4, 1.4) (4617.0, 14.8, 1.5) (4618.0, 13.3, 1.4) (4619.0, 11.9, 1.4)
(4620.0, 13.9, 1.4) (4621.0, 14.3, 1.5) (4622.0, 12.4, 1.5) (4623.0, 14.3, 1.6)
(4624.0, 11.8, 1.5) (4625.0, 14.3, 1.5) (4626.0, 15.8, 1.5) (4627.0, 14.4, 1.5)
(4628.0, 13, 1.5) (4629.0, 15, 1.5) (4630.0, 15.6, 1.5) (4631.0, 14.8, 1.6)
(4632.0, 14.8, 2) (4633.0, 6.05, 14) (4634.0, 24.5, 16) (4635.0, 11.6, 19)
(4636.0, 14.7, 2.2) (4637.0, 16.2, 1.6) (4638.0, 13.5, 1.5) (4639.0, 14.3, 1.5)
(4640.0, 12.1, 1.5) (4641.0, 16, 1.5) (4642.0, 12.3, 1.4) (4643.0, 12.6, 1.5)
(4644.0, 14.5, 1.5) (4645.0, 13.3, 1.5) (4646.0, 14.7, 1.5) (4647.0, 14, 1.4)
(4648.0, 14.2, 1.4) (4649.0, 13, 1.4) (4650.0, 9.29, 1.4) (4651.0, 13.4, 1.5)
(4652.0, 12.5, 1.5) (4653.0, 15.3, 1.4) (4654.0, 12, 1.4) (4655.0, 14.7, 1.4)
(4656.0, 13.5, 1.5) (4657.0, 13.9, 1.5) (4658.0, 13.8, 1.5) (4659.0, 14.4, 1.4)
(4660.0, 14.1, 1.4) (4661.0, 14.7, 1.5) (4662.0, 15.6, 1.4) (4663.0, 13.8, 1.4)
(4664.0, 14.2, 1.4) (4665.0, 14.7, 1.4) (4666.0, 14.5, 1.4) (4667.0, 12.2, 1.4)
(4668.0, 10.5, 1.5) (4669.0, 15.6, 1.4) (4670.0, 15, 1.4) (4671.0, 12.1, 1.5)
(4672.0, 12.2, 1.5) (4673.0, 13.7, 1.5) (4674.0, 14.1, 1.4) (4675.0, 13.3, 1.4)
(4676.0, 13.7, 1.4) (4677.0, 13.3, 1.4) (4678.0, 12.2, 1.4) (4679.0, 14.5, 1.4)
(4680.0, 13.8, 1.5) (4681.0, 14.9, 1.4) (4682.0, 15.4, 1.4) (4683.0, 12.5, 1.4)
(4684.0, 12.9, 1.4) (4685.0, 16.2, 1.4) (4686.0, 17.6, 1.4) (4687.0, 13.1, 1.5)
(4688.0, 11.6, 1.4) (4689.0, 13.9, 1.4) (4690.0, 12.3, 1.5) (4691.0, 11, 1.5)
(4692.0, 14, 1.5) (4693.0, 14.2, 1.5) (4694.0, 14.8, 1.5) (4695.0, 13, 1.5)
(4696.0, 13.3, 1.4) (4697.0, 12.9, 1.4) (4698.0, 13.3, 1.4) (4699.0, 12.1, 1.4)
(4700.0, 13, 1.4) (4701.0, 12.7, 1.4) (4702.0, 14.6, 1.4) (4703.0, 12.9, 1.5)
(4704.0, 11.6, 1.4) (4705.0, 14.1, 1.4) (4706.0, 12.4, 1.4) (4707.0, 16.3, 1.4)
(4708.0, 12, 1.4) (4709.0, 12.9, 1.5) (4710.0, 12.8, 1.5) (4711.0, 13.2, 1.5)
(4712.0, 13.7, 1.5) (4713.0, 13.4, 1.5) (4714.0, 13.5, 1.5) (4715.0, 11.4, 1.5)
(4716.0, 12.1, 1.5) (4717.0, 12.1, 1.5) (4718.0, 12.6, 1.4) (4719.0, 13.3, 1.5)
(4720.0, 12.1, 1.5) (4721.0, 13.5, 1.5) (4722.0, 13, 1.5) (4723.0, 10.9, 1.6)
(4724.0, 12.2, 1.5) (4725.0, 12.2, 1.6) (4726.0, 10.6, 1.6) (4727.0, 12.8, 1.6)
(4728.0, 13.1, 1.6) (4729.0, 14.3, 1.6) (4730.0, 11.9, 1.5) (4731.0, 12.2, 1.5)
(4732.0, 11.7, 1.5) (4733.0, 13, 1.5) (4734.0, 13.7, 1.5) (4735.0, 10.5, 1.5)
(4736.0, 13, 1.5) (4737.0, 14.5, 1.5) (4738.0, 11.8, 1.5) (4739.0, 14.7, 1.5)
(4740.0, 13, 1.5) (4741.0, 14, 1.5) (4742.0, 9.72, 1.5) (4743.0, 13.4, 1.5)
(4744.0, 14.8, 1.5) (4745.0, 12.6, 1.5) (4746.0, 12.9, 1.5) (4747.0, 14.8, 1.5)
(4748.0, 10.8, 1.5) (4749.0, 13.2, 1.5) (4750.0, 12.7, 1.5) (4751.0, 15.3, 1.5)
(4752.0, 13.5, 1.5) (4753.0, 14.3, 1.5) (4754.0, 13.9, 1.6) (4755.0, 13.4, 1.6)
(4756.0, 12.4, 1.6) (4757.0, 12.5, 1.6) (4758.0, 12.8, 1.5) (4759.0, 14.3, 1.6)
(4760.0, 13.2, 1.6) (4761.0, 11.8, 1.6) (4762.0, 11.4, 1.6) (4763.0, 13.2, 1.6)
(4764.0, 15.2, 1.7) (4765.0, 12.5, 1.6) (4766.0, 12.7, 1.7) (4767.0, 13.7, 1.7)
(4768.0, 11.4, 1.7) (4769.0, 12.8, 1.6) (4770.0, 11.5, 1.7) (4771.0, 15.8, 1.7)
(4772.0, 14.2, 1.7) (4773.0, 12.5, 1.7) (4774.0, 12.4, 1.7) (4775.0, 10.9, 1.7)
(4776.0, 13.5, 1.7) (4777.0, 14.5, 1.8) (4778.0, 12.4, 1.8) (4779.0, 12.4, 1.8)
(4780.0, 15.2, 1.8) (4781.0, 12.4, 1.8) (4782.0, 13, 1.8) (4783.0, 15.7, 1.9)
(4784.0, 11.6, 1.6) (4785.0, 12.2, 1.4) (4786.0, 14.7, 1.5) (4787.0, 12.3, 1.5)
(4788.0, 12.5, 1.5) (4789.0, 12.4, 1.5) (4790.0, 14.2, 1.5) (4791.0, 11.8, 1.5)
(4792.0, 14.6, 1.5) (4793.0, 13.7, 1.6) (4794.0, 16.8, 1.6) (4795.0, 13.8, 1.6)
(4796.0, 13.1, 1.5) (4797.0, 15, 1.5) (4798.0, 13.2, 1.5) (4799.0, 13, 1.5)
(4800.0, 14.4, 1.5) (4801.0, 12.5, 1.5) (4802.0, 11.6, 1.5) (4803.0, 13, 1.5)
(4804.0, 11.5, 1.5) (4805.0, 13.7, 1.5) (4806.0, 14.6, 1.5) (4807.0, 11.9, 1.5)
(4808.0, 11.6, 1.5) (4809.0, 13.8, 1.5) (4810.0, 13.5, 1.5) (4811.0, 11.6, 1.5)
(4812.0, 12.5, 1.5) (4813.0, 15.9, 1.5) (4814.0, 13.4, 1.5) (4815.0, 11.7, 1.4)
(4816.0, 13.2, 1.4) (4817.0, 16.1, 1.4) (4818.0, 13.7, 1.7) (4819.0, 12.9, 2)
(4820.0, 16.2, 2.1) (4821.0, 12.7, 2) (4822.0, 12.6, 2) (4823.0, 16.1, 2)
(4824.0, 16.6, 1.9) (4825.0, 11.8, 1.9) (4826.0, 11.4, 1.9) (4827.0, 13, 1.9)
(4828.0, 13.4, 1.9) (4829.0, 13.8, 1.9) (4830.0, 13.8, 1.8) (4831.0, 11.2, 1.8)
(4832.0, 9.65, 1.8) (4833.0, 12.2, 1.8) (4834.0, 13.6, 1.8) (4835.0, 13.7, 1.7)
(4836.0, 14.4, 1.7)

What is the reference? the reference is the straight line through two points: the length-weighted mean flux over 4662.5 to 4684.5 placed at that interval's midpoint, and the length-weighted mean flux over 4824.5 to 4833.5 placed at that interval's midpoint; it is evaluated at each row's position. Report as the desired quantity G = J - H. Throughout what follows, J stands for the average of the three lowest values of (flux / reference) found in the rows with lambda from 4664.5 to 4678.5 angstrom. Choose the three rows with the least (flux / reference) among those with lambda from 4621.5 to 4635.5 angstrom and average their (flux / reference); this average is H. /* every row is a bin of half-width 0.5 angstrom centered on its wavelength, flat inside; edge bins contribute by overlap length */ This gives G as 0.15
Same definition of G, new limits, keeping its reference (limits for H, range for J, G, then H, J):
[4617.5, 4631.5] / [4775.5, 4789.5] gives 0.10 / 0.86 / 0.953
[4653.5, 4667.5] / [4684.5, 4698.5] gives -0.05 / 0.92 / 0.865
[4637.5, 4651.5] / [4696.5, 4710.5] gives 0.08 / 0.81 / 0.892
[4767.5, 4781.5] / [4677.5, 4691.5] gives -0.02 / 0.88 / 0.860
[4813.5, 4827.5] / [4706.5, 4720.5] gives -0.05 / 0.94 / 0.893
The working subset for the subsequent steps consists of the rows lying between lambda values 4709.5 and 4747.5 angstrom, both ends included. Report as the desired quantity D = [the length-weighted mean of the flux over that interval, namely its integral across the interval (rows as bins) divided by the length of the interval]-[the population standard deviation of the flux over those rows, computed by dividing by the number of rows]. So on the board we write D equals 11.6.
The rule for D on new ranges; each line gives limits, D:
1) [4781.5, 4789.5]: 11.7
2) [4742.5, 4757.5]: 12.3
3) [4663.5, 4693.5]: 12.1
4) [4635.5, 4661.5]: 12.3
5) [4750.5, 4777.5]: 11.9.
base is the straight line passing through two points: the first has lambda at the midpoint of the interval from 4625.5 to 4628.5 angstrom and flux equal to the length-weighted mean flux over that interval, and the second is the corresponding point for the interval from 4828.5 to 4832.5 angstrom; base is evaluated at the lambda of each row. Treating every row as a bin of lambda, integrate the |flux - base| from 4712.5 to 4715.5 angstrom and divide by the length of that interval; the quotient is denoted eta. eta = 0.7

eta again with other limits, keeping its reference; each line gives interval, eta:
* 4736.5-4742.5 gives 1.4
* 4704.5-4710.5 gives 1.2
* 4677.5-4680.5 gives 0.8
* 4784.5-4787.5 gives 0.9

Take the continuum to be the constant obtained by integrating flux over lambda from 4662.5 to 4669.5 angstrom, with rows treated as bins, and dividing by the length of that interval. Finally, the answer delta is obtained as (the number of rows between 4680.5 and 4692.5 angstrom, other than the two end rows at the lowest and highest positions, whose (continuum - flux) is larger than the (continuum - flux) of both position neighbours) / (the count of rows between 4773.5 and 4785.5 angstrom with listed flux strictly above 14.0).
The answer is 1.0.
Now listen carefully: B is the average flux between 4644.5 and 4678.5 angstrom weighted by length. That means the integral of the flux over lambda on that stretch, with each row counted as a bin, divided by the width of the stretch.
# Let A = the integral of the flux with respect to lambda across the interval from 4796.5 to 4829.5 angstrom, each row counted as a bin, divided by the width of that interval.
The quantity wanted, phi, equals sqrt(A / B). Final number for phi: 0.99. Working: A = 13.4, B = 13.6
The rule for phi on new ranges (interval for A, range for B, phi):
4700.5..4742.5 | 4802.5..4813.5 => 0.99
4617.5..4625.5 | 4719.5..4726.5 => 1.05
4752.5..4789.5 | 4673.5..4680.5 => 0.98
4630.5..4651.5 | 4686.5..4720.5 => 1.03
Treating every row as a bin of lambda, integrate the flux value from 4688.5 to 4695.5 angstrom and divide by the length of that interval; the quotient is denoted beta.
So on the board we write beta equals 13.3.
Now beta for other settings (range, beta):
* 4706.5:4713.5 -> 13.5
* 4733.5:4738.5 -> 12.7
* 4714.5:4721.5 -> 12.4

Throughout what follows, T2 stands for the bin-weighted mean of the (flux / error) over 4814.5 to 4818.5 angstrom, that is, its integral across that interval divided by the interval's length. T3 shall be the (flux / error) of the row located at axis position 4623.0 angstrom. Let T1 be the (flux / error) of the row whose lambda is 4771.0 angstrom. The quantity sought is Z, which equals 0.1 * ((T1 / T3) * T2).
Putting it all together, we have 0.97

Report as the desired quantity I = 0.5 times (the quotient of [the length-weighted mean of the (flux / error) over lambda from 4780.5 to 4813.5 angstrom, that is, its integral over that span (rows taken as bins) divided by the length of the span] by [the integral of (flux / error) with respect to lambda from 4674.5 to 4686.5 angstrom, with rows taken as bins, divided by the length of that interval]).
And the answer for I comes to 0.43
